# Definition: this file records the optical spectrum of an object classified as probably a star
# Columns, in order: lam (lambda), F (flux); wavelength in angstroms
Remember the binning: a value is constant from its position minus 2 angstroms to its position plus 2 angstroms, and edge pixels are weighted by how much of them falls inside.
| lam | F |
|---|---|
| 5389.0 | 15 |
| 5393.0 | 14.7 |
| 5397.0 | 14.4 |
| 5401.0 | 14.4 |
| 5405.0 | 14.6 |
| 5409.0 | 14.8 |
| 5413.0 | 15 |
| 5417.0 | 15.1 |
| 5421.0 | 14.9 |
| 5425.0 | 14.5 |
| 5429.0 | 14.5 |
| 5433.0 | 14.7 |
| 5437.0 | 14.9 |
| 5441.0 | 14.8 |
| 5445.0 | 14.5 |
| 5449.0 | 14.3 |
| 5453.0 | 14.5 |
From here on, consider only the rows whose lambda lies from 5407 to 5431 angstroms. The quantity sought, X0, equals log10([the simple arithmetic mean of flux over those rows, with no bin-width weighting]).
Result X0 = 1.170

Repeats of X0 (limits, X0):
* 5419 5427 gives 1.167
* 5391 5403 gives 1.161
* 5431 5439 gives 1.170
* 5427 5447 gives 1.167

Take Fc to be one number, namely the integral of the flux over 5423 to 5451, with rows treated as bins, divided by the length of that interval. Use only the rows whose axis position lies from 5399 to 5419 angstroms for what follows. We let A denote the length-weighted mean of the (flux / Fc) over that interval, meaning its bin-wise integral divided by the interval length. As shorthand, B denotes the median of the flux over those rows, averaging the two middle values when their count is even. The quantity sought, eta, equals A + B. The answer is 15.8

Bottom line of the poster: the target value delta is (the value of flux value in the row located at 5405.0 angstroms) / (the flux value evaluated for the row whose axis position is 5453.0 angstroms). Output 1.01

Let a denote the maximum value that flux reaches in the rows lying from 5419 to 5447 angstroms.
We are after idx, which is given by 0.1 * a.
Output 1.49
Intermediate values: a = 14.9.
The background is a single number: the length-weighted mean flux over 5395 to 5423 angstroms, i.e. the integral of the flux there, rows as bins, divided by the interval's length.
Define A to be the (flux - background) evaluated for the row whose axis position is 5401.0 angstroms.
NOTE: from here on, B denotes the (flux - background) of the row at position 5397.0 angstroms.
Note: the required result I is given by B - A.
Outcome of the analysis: 0.0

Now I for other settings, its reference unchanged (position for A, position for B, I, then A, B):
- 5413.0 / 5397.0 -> -0.6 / 0.3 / -0.34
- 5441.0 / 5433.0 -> -0.1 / 0.1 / -0.04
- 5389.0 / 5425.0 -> -0.5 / 0.3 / -0.24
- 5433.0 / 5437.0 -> 0.2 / 0.0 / 0.16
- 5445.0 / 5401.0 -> -0.1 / -0.2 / -0.34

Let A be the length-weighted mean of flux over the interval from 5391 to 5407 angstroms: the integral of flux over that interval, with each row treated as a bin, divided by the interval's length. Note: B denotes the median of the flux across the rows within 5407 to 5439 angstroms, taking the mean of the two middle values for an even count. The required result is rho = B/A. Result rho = 1.02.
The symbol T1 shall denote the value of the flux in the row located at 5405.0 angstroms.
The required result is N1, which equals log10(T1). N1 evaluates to 1.16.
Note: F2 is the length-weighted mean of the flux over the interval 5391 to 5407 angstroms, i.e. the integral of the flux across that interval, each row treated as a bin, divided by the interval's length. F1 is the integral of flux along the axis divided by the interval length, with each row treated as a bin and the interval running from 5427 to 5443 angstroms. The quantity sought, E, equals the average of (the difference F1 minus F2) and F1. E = 7.46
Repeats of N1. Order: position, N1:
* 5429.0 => 1.16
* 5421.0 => 1.17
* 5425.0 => 1.16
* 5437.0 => 1.17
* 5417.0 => 1.18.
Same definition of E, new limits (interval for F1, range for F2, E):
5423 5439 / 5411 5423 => 7.15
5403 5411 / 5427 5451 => 7.39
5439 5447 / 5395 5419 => 7.29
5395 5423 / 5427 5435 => 7.44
